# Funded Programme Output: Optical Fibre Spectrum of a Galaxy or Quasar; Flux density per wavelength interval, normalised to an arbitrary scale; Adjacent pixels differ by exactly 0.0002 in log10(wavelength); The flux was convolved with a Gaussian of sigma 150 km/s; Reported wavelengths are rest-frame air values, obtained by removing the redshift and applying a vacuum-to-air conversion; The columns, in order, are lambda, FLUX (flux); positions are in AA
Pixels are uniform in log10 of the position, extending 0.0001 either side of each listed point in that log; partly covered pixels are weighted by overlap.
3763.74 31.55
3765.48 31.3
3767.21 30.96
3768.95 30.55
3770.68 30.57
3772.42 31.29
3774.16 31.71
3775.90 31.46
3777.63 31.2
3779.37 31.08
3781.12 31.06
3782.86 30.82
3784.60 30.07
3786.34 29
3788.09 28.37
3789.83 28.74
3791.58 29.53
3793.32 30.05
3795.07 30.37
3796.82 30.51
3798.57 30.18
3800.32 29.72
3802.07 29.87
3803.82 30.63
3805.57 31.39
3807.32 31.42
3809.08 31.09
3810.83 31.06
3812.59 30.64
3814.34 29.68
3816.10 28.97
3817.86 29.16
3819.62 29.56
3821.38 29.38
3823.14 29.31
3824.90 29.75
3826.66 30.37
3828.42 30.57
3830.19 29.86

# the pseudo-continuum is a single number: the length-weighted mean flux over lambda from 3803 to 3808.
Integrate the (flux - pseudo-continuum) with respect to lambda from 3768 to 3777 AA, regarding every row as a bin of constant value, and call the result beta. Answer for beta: -1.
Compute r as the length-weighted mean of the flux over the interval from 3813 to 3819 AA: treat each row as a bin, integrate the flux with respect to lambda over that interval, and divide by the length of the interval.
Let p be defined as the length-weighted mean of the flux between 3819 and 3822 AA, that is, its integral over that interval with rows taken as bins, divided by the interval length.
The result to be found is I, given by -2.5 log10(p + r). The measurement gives -4.42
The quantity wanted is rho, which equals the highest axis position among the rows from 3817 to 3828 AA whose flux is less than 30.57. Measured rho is 3826.66 AA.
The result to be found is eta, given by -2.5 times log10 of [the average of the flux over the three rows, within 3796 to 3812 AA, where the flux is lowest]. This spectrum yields -3.69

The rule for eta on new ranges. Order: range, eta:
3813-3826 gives -3.66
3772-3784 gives -3.73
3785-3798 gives -3.64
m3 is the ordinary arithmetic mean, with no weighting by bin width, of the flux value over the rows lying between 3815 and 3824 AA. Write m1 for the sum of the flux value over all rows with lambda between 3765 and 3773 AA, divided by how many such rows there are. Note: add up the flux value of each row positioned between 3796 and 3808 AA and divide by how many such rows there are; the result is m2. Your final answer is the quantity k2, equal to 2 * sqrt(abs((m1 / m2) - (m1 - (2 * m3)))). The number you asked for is 10.7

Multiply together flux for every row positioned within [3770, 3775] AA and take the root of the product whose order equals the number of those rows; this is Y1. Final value 31.2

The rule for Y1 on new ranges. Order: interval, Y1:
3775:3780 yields 31.2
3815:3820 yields 29.2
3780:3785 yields 30.6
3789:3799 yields 29.9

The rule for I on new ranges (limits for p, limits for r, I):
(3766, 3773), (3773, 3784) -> -4.48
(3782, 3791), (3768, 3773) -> -4.45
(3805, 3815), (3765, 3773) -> -4.48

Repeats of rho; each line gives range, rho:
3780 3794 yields 3793.32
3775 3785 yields 3784.60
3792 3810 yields 3802.07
